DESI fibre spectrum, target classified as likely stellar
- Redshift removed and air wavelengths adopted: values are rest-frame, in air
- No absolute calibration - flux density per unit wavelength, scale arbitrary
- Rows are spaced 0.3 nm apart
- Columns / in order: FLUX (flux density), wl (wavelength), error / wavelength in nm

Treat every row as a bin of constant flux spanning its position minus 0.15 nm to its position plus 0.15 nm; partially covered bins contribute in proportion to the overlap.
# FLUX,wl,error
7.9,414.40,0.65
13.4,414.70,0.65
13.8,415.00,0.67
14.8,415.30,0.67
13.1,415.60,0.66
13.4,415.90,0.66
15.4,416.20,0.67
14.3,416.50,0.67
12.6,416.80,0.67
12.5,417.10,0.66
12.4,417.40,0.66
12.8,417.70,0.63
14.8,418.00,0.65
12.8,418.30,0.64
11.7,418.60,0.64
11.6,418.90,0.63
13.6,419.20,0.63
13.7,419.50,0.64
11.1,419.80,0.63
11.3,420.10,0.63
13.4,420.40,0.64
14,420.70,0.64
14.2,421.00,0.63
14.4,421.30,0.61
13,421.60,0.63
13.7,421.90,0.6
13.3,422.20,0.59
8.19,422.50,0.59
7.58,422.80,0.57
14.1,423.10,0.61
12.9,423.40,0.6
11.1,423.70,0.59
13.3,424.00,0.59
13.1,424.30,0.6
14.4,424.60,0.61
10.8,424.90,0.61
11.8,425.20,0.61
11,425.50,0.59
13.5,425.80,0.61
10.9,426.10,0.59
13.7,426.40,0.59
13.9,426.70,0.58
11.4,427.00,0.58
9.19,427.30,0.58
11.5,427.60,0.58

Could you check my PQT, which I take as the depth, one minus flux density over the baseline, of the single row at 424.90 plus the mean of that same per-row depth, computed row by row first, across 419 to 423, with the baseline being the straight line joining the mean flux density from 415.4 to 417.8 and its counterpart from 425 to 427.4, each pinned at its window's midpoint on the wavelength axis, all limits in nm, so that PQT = 0.13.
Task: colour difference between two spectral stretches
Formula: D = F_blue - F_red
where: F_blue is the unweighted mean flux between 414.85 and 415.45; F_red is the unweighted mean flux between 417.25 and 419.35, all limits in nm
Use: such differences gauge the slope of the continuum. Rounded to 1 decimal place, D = 1.5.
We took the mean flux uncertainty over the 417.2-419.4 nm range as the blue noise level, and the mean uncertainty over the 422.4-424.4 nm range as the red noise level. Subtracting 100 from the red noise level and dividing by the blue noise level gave -155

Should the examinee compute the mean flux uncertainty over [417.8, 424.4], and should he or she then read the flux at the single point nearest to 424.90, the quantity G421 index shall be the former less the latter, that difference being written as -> -10.2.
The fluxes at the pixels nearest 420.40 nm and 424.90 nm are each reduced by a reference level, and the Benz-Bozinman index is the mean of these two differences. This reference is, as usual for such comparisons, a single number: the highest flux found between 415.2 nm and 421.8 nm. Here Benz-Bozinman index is -3.3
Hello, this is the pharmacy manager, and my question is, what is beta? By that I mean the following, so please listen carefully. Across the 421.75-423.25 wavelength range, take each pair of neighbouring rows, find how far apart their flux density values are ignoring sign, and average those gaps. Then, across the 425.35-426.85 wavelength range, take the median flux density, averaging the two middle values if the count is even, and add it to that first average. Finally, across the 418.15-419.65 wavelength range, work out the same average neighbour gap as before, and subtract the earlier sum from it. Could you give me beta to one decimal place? -15.8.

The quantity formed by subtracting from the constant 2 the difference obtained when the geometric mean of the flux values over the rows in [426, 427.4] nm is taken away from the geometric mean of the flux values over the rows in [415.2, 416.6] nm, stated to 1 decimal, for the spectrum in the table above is -0.5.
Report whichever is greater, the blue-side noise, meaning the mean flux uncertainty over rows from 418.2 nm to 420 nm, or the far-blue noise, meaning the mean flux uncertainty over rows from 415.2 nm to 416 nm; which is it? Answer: 0.663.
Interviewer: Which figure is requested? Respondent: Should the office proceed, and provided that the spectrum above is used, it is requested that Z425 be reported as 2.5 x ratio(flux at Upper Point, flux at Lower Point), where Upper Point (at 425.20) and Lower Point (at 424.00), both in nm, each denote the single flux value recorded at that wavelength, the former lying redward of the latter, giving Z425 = 2.22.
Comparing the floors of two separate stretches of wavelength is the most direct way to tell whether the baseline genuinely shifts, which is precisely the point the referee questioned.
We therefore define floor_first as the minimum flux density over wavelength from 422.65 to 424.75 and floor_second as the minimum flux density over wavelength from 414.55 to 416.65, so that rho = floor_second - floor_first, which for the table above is 5.5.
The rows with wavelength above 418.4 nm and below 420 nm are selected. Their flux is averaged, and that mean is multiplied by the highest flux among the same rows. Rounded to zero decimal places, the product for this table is 169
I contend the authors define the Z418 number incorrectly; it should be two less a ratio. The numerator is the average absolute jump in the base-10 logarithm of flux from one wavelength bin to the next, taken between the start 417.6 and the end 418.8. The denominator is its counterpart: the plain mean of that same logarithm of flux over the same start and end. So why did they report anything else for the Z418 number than 1.95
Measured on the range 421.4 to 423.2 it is 1.90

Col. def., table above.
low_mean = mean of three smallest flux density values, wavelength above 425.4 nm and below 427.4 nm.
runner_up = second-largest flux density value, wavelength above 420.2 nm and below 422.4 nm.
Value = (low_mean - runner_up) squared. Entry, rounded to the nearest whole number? 15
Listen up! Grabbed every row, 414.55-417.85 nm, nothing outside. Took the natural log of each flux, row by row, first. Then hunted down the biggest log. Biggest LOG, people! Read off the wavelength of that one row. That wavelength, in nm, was 416.20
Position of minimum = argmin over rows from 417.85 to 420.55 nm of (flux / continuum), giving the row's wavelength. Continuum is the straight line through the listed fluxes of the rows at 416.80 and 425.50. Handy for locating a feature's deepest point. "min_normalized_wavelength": 419.80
